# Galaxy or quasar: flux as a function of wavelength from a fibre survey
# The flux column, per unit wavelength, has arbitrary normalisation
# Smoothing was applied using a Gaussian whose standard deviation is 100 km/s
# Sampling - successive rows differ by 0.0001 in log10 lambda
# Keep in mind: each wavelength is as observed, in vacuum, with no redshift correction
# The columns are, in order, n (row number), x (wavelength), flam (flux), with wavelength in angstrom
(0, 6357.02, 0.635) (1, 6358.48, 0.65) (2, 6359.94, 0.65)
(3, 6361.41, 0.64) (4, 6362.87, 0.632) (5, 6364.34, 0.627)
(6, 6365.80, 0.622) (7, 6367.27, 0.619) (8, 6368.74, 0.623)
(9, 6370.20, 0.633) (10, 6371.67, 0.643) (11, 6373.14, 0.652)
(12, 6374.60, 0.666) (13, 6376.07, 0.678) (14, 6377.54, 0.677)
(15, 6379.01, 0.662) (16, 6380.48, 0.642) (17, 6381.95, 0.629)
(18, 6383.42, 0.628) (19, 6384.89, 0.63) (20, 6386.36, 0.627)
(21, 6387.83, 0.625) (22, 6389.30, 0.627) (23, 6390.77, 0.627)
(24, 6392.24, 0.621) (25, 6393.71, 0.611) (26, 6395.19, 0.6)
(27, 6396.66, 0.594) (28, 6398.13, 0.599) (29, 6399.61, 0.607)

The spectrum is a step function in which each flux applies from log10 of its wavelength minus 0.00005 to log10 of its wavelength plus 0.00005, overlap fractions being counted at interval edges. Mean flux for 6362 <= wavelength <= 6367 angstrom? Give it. 0.627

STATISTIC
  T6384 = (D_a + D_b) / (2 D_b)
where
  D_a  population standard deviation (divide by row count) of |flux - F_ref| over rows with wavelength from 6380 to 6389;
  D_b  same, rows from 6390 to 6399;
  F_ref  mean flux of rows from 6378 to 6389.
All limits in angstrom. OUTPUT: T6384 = 0.6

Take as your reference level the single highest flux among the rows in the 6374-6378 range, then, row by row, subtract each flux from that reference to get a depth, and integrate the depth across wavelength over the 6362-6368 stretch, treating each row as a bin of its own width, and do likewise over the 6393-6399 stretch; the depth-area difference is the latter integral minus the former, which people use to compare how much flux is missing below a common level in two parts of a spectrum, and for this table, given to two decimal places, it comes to 0.14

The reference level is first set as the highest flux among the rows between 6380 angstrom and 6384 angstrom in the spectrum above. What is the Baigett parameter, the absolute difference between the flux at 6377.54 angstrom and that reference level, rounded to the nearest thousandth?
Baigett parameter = 0.035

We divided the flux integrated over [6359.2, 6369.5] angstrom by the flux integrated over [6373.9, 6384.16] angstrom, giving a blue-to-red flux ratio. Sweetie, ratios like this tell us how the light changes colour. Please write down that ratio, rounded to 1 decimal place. 1.0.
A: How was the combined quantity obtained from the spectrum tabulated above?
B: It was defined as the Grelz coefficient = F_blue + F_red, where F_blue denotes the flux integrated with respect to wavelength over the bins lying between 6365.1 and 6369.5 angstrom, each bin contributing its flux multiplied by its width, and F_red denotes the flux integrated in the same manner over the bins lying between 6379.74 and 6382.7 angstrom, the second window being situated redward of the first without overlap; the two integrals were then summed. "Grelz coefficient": 4.6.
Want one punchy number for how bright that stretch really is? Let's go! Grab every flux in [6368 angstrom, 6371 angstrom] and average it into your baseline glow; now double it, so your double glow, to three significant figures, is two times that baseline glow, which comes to 1.26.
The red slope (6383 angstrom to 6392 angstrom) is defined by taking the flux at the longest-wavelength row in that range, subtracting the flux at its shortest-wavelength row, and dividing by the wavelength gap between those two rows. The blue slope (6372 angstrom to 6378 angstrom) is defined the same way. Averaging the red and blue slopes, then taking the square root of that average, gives 0.05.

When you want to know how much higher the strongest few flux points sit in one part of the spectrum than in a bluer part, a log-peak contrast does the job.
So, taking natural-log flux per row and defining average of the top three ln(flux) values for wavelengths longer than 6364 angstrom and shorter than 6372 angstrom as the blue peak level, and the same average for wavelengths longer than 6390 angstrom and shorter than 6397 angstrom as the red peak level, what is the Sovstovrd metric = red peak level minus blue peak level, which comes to -0.023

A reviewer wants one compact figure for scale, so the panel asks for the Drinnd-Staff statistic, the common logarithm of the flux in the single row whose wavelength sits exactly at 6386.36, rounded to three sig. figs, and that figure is -0.203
